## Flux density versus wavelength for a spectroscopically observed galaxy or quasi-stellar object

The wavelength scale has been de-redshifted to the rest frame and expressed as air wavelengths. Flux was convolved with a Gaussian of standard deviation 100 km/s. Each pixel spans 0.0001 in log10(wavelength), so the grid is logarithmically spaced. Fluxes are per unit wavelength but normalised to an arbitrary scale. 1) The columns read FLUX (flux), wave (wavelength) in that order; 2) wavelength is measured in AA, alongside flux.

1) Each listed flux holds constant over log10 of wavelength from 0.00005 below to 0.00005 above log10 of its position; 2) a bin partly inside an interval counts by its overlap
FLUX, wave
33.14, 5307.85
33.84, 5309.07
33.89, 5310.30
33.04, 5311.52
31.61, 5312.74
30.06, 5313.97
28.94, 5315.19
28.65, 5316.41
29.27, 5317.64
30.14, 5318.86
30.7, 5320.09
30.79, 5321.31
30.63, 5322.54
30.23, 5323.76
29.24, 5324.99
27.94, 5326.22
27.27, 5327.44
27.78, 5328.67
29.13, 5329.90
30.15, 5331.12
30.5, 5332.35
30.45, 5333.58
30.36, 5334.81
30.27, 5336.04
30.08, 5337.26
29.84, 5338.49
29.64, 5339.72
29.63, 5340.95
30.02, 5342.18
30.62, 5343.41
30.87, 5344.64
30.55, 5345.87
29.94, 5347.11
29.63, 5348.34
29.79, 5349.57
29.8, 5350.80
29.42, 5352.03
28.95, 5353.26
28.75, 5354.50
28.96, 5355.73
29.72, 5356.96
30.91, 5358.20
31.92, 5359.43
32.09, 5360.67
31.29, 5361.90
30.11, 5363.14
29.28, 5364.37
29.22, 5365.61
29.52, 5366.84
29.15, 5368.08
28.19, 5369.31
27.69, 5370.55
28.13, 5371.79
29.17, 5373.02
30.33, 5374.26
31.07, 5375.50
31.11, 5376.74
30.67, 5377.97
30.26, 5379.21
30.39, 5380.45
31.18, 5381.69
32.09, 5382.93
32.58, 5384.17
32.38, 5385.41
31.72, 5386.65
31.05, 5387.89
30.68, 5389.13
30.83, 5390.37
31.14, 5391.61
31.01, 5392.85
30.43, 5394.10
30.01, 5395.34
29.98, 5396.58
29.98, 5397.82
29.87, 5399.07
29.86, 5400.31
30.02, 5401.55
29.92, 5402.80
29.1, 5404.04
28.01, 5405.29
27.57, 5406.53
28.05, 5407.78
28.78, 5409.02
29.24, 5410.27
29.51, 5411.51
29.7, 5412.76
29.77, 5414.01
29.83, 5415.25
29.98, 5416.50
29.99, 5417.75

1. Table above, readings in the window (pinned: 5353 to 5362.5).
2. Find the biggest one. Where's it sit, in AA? 5360.67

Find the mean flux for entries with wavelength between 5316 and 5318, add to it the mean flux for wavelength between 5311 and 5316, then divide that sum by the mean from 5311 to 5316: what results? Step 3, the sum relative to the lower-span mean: 1.94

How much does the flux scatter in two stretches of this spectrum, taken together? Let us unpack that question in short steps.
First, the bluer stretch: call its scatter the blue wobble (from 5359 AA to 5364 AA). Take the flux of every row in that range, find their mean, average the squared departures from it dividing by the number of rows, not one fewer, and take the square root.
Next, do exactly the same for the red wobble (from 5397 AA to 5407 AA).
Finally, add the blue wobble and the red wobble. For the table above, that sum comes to 1.69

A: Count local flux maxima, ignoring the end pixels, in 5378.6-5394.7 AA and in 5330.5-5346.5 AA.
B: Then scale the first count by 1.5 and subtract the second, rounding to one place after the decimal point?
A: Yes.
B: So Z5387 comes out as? 1.0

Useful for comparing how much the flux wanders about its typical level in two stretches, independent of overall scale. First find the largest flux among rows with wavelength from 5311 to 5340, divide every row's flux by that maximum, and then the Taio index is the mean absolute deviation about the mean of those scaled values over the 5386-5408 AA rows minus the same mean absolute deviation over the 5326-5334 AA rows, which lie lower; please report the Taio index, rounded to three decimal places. -0.011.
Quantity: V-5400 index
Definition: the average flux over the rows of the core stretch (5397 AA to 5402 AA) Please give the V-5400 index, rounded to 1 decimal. 29.9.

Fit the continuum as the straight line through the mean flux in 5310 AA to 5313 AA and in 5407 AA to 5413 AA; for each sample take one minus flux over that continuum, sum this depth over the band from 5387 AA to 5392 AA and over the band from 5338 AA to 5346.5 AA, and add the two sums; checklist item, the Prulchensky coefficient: 0.19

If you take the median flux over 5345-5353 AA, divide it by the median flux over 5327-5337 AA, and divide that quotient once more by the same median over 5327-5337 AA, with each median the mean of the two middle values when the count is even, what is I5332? 0.0326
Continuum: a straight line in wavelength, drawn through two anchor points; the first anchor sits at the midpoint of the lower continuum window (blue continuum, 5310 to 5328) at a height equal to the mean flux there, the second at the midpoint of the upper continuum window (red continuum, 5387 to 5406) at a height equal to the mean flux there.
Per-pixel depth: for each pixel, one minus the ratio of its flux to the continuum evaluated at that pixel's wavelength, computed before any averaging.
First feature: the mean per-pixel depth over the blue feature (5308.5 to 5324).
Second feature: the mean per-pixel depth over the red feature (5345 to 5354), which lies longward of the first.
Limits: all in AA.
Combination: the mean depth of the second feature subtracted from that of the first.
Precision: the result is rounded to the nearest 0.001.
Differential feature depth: -0.039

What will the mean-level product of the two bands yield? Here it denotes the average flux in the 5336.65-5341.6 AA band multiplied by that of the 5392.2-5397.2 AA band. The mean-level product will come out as 905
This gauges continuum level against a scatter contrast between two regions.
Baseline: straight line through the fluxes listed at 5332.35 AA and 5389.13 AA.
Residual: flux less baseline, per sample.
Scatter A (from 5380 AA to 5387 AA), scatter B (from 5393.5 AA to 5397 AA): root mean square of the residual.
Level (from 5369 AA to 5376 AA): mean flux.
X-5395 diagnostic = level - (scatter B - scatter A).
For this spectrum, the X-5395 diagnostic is 29.8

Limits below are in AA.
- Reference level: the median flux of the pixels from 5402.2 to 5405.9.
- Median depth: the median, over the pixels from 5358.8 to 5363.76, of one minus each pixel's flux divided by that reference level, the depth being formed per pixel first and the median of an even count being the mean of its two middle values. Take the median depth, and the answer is -0.086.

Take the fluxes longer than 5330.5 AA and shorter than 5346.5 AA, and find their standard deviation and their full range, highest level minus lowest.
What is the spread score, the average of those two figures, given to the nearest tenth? 0.8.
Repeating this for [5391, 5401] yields 0.9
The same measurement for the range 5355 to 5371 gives 2.9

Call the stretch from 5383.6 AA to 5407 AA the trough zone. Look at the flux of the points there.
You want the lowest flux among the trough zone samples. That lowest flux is 27.57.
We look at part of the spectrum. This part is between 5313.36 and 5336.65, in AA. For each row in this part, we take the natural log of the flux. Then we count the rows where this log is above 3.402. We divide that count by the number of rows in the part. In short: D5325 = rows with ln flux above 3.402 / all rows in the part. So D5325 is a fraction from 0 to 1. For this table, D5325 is 0.58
